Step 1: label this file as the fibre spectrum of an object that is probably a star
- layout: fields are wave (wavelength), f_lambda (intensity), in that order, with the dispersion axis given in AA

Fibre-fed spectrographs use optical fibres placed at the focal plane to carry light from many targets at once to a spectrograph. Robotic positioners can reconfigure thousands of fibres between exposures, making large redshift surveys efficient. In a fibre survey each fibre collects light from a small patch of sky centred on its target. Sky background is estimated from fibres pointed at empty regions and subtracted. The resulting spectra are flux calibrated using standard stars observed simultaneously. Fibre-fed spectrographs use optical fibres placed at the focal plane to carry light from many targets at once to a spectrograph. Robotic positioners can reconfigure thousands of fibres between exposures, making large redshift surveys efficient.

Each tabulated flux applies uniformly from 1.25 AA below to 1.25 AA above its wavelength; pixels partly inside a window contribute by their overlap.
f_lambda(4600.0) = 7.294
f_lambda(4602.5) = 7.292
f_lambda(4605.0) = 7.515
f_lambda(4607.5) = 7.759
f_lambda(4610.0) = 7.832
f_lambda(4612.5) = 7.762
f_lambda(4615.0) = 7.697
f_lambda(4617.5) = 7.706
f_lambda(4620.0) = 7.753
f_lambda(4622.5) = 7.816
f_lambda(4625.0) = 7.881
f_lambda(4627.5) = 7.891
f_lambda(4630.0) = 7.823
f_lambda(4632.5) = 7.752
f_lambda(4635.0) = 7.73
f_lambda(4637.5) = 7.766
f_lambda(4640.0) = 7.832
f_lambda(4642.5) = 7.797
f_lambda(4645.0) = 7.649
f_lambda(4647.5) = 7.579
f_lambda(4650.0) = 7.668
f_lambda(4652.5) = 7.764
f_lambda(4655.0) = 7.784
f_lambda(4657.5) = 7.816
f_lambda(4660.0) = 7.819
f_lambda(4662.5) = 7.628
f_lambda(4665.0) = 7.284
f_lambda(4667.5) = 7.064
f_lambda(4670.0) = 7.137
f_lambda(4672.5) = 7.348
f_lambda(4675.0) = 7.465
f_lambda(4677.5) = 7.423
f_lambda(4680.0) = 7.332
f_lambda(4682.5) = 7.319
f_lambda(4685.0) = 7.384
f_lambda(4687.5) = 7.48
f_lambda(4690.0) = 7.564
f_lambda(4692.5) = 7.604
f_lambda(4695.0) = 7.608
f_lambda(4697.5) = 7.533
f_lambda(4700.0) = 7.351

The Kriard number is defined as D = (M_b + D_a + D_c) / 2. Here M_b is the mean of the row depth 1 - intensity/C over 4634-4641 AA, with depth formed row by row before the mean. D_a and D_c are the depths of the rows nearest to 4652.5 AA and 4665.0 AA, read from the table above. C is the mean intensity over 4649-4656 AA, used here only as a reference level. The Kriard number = 0.03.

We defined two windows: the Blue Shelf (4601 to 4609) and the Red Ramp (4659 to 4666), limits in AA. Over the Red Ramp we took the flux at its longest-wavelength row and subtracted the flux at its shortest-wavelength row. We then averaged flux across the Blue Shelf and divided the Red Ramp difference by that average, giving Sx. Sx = -0.07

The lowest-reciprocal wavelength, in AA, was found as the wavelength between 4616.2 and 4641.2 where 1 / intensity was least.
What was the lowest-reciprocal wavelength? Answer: 4627.5 AA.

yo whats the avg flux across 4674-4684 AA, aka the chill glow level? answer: 7.38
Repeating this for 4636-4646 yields 7.76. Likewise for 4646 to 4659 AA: 7.72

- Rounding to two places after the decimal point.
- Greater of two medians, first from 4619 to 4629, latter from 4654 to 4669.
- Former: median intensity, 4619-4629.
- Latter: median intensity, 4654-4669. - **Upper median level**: 7.85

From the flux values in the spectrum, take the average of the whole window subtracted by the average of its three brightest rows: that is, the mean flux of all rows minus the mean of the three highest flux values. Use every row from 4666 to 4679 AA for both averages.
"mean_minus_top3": -0.12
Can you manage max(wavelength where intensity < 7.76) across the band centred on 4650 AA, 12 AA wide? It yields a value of 4650.0 AA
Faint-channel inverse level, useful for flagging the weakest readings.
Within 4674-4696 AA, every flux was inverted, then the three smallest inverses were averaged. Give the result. 0.132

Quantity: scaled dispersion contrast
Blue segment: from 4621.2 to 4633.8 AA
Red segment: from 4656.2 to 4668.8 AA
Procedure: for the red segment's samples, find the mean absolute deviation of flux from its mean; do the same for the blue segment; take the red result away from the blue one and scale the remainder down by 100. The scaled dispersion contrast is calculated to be -0.0024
